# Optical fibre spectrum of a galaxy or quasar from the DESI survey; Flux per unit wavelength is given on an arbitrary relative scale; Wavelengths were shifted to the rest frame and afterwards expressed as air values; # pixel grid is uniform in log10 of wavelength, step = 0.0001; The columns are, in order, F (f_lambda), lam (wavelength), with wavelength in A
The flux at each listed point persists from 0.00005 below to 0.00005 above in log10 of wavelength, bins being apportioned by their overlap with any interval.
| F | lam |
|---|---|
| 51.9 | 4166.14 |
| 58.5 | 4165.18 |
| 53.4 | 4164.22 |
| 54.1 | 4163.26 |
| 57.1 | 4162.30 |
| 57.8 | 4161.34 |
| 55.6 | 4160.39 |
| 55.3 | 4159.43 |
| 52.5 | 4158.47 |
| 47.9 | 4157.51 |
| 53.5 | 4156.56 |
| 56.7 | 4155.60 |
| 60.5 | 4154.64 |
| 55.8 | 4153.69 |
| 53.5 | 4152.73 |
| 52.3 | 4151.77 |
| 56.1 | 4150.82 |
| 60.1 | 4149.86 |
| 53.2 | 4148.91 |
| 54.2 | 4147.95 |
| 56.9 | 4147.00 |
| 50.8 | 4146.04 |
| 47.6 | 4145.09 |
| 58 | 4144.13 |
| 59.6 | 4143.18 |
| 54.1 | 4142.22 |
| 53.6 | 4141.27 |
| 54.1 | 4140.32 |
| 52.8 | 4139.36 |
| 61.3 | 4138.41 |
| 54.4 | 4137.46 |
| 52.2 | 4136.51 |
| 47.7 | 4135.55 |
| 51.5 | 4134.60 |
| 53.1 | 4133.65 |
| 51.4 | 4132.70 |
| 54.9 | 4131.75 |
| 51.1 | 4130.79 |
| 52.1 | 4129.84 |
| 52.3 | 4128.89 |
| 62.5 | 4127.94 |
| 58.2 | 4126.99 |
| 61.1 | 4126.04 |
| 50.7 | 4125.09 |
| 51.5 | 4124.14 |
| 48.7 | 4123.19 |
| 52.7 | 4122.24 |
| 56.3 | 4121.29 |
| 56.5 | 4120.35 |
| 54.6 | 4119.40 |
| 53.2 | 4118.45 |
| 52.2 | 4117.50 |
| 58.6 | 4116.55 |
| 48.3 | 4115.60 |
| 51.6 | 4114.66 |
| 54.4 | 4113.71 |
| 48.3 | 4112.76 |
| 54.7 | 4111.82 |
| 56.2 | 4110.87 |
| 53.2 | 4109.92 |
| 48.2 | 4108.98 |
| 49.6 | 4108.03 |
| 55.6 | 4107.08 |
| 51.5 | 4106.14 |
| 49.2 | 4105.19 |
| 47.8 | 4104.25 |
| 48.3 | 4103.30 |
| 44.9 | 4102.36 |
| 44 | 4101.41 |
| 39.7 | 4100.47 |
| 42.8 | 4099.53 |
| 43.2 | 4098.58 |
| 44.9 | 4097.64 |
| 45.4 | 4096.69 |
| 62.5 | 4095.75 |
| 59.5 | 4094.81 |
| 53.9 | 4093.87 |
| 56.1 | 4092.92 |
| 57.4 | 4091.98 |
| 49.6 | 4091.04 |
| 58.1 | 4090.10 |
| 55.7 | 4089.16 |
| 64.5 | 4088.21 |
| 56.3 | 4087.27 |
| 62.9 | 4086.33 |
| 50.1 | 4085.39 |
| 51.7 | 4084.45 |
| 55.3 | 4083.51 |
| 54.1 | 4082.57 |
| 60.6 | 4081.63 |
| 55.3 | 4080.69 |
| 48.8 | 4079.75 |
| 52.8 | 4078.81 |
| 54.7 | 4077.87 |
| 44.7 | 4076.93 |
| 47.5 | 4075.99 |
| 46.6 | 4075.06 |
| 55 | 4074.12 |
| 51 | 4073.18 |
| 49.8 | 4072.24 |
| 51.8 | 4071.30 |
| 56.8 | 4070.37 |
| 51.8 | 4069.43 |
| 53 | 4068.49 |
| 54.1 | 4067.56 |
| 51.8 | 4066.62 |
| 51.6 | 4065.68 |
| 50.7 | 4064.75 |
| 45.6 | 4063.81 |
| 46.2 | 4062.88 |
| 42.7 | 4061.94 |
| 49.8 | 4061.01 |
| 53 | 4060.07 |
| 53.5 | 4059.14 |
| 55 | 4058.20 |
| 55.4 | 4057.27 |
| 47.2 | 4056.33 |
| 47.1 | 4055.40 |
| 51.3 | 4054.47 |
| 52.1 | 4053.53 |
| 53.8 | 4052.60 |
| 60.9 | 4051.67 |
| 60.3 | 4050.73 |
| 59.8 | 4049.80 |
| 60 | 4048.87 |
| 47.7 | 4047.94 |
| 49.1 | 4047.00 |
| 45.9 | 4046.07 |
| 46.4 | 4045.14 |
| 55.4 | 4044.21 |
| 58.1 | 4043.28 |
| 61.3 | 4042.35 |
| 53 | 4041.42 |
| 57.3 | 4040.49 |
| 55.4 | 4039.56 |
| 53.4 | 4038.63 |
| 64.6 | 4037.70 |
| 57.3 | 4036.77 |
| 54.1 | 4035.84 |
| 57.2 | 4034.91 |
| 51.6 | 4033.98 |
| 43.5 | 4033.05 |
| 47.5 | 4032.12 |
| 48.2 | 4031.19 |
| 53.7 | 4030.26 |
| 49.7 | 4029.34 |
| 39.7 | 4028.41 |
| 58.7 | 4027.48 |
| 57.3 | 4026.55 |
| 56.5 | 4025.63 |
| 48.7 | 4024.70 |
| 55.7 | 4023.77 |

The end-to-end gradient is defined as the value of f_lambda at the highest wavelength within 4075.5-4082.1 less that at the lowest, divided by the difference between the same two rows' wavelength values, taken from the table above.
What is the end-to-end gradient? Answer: 2.3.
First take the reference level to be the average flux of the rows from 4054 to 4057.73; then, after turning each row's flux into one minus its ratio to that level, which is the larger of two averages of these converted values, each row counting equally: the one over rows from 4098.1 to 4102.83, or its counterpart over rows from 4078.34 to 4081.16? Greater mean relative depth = 0.15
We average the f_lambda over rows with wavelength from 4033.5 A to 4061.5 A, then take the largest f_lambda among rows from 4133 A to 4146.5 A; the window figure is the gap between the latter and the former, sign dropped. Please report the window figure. 7.1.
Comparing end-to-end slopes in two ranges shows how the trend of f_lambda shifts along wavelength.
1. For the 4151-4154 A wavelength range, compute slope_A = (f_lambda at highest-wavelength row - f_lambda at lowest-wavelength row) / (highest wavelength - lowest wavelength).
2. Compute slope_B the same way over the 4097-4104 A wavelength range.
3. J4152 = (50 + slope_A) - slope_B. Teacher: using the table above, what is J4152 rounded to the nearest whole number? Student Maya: 51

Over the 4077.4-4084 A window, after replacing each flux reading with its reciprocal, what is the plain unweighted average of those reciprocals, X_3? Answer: 0.0184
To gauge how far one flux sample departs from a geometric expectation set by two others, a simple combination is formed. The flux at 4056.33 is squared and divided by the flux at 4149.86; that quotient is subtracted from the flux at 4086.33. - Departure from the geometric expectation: 26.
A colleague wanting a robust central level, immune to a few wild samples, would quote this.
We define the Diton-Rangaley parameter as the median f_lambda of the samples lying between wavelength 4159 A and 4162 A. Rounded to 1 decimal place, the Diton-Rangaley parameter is 55.6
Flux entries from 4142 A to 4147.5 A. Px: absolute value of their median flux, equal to 55.5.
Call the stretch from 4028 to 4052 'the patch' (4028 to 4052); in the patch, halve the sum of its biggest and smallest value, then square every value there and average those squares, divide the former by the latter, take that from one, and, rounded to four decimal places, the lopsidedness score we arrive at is 0.9820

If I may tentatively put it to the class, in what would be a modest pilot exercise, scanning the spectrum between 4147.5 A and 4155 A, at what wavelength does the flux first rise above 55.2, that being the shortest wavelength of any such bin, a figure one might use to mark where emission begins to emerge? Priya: 4149.86 A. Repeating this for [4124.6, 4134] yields 4126.04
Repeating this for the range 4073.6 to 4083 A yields 4080.69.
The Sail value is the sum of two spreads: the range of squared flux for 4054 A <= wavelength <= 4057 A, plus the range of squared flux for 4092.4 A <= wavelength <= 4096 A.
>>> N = 1414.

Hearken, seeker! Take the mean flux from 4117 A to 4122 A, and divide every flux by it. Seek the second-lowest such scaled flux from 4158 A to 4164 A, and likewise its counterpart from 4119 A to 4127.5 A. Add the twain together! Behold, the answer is 1.92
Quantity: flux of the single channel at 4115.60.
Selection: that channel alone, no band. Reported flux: 48.3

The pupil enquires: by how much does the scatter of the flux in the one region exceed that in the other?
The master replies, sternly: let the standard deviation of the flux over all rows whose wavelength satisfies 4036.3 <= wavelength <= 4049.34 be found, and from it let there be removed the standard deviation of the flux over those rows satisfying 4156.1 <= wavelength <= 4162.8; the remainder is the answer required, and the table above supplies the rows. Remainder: 2.4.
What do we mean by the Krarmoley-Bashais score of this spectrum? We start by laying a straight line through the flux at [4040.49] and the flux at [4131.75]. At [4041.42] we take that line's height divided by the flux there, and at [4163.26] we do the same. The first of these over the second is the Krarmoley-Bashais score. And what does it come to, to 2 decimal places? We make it 1.08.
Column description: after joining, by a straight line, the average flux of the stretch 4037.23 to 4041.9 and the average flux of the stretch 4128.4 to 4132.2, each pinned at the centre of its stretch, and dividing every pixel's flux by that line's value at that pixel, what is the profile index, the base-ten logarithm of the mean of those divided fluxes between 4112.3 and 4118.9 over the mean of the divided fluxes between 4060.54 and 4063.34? 0.07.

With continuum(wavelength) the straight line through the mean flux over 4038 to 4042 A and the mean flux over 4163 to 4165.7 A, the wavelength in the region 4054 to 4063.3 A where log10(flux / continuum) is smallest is 4061.94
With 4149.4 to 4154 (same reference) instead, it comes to 4151.77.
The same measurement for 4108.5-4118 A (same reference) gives 4108.98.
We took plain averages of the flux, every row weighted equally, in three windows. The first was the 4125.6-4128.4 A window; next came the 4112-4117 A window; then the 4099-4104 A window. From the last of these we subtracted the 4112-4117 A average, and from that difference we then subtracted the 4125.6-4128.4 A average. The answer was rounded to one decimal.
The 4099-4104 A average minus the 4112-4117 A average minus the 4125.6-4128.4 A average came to -68.9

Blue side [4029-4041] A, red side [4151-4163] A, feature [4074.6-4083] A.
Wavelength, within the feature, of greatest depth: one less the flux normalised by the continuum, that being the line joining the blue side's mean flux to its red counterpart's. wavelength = 4076.93 A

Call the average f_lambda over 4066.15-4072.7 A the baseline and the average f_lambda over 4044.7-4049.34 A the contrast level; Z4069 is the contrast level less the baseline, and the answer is -3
